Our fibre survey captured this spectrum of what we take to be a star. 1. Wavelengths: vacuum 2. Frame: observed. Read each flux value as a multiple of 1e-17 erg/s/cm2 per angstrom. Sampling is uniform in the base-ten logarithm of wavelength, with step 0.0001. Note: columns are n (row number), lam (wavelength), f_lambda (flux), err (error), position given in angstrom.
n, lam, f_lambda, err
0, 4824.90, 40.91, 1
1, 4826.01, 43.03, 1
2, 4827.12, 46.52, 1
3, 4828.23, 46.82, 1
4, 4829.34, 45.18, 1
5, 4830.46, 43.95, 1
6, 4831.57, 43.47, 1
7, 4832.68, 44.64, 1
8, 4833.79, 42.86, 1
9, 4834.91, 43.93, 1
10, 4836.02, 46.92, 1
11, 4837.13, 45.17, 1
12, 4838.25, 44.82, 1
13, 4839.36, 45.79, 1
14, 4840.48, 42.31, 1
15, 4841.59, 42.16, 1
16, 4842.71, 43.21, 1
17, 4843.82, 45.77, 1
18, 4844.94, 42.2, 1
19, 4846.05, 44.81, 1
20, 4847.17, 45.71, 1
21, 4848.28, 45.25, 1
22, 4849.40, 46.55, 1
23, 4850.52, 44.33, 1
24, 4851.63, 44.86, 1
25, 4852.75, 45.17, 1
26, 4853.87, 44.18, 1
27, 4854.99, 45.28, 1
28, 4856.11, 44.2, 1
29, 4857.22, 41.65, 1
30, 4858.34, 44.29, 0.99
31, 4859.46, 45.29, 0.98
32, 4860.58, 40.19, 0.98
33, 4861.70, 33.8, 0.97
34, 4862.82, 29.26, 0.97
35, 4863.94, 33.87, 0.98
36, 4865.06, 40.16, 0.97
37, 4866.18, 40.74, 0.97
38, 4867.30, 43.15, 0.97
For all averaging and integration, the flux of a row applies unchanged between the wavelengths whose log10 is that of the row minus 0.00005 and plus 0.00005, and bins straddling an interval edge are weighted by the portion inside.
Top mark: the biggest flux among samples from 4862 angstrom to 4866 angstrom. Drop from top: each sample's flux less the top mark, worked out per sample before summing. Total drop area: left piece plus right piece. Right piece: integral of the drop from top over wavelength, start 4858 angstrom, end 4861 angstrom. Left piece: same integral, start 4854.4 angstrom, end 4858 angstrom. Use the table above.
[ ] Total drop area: 22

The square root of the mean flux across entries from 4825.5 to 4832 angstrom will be 6.70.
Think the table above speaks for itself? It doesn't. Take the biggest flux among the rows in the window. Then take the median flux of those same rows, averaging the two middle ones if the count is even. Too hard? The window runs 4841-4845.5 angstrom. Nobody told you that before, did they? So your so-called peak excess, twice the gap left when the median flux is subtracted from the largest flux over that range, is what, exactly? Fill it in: 6.1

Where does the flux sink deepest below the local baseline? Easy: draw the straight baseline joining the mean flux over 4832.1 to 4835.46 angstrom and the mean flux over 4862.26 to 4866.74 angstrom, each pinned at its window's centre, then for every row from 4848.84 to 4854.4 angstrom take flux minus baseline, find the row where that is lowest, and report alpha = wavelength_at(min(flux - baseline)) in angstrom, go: 4850.52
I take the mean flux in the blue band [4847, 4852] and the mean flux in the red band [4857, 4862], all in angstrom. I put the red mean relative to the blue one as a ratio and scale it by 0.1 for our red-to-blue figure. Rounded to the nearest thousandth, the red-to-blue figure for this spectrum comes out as 0.091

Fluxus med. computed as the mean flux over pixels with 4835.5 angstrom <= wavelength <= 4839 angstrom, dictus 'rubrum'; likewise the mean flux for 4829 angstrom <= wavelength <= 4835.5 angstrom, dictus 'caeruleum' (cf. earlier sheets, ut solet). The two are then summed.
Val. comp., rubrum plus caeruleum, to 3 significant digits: 89.6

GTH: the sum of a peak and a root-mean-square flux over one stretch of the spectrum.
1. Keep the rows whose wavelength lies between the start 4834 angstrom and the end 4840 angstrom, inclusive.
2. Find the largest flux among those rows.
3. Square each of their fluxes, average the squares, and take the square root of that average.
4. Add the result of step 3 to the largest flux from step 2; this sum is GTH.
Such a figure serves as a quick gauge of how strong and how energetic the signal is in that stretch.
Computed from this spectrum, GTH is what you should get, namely 92.3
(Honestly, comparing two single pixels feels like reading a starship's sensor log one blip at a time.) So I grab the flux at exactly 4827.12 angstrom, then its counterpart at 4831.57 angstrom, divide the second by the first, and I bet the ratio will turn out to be 0.93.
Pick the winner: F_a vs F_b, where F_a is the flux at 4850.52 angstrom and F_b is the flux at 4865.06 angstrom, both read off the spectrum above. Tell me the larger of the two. 44.3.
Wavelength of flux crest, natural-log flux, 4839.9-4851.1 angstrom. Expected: 4849.40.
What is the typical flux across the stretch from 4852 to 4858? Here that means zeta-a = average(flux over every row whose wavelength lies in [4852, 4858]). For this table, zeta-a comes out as 44.1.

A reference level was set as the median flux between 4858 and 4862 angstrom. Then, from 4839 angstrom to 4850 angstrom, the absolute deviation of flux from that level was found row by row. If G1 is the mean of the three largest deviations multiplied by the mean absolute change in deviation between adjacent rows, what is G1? 6.6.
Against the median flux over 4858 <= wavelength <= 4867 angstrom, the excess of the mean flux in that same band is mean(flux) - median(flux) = -1.7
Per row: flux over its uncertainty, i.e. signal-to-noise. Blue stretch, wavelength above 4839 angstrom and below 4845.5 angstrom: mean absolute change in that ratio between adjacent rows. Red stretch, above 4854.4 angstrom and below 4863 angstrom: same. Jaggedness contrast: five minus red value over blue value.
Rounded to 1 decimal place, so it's 3.4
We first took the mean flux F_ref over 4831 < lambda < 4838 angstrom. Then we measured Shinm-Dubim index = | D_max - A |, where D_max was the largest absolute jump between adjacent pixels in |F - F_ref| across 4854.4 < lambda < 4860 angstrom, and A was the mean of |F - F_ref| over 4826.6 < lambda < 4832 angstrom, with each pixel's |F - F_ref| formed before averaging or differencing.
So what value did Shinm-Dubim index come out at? 1.32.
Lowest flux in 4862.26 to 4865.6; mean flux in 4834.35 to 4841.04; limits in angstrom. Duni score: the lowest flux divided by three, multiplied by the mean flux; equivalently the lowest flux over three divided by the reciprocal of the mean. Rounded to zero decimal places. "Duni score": 437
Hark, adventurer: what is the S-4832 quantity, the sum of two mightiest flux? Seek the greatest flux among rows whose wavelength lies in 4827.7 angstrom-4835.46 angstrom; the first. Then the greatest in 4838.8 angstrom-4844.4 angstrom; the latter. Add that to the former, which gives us 92.6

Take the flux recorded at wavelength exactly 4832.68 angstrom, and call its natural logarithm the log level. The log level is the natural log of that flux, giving 3.80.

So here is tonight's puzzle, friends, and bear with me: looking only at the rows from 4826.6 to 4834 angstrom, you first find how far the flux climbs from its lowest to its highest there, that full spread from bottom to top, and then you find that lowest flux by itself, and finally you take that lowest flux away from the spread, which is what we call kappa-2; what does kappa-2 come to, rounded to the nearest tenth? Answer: -38.9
